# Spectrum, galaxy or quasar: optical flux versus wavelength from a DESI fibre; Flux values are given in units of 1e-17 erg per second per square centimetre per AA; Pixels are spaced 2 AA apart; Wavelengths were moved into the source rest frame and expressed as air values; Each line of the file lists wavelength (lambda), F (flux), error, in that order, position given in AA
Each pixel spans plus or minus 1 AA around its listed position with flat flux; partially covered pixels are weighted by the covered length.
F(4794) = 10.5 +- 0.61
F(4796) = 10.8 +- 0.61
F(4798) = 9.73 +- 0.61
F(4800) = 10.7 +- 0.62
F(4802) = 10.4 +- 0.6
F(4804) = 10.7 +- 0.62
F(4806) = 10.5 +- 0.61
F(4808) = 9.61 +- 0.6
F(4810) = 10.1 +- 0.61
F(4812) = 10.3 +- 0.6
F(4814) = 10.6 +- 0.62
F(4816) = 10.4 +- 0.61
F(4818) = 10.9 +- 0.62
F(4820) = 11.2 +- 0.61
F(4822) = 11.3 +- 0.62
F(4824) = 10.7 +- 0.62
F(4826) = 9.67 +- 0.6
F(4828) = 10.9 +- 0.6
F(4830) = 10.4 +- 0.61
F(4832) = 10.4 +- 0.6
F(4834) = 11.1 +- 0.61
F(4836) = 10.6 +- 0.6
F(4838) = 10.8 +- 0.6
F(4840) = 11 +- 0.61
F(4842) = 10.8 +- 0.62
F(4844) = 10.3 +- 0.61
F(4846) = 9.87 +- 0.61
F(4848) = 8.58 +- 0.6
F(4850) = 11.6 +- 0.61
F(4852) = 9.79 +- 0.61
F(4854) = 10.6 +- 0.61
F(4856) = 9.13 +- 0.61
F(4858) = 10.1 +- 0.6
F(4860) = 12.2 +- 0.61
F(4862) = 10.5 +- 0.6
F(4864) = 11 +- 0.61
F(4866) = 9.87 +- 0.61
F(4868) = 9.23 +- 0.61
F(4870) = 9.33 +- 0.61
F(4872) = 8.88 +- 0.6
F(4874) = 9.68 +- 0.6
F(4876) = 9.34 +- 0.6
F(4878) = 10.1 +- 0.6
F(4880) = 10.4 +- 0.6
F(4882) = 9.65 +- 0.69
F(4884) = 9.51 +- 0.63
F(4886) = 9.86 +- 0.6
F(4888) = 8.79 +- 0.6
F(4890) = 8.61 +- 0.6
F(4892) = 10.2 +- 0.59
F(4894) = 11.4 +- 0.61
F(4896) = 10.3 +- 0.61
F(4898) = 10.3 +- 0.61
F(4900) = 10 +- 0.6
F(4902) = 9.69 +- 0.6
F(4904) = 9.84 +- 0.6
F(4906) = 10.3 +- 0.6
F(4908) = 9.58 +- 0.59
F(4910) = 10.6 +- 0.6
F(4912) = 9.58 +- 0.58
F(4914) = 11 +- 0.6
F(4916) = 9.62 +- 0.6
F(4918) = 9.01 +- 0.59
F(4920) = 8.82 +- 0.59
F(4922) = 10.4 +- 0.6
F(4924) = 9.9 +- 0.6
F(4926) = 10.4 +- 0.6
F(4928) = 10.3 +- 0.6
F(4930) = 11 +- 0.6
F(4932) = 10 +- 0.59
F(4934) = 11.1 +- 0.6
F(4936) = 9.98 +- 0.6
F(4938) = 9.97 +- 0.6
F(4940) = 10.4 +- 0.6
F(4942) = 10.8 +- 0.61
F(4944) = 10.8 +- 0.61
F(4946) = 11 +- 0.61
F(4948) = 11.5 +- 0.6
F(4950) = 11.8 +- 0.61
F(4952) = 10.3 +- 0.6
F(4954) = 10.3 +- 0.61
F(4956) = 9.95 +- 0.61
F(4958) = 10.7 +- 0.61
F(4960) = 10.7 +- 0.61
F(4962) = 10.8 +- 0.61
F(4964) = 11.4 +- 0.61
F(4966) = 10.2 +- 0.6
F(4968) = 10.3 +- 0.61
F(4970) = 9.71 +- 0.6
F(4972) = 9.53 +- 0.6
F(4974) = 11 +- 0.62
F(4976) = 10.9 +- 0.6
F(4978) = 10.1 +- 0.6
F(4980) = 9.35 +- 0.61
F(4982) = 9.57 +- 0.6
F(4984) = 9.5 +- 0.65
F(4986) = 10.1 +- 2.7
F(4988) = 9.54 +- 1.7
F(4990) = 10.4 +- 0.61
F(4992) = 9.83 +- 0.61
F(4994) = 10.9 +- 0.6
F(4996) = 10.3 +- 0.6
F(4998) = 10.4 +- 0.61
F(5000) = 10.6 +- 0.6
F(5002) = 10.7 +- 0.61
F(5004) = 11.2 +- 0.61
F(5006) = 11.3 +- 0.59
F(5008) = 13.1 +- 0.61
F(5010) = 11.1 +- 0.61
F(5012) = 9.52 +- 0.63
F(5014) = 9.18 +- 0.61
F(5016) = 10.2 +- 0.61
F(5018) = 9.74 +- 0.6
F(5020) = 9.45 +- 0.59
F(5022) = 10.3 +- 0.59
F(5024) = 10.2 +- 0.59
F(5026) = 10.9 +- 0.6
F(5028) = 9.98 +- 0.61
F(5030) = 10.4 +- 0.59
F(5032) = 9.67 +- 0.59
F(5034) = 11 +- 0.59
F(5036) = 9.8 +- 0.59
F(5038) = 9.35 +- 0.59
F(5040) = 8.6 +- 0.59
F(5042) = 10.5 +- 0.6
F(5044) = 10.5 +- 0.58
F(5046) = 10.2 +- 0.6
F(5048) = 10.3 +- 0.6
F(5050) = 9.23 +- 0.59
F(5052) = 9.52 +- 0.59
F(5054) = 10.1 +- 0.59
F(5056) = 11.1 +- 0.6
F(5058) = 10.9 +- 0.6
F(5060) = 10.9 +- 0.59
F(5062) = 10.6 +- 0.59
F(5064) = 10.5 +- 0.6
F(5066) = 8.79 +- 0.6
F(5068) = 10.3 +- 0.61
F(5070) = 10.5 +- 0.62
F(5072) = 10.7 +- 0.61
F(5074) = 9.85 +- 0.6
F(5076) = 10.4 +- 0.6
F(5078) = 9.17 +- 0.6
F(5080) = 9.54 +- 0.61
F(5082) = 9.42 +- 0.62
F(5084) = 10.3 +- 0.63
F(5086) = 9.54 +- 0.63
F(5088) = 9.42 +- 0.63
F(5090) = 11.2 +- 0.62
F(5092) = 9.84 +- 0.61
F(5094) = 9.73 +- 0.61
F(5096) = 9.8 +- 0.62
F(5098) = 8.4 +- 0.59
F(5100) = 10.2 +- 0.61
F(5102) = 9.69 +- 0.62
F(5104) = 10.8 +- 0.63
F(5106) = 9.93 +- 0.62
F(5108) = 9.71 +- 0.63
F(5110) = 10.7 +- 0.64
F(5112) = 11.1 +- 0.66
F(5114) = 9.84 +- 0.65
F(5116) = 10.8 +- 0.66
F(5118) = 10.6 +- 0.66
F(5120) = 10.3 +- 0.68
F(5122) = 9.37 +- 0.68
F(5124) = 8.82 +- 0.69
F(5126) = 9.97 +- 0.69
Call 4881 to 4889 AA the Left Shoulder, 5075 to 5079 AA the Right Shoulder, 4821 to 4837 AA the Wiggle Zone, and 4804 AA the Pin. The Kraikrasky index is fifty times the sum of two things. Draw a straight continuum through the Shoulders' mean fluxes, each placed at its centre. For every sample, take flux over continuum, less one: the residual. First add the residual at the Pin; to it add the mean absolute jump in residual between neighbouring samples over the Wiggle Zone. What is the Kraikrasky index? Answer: 10.9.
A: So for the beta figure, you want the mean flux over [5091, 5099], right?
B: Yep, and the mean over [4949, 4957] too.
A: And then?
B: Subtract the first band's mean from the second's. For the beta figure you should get 1.1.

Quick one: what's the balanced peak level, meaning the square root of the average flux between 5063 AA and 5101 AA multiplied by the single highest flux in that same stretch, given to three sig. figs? 10.5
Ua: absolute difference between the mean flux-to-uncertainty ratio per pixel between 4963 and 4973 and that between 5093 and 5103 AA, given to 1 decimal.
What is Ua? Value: 1.3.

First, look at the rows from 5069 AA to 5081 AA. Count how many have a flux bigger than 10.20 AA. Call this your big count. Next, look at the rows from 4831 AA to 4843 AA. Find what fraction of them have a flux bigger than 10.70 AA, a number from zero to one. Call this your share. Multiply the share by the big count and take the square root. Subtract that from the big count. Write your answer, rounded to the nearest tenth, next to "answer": 1.6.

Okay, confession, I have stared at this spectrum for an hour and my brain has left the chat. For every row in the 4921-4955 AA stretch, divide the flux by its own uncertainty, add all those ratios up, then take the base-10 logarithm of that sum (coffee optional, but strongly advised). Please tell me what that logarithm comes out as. 2.48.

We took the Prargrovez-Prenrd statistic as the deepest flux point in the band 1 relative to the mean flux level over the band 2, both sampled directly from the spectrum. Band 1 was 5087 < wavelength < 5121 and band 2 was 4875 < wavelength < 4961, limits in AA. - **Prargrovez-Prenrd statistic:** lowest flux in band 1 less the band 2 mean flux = -1.8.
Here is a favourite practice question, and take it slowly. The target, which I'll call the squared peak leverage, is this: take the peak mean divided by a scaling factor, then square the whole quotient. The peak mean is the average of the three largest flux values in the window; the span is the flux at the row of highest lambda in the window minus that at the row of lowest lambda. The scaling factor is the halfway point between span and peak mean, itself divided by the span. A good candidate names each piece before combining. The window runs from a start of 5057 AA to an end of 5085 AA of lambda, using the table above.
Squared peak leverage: 1.6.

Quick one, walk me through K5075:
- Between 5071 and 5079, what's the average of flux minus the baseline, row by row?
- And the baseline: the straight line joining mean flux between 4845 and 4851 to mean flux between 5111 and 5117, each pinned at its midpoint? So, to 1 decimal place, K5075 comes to -0.5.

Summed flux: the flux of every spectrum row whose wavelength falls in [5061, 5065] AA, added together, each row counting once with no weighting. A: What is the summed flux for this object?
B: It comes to 21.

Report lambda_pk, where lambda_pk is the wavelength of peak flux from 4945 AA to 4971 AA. 4950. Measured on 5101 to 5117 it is 5112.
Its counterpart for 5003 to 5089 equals 5008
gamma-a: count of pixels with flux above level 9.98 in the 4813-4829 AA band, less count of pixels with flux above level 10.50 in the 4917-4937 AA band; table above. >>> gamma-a 5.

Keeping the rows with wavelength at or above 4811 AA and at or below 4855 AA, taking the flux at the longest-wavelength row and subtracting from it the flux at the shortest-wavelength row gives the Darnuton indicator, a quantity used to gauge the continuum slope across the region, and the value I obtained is 0.30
